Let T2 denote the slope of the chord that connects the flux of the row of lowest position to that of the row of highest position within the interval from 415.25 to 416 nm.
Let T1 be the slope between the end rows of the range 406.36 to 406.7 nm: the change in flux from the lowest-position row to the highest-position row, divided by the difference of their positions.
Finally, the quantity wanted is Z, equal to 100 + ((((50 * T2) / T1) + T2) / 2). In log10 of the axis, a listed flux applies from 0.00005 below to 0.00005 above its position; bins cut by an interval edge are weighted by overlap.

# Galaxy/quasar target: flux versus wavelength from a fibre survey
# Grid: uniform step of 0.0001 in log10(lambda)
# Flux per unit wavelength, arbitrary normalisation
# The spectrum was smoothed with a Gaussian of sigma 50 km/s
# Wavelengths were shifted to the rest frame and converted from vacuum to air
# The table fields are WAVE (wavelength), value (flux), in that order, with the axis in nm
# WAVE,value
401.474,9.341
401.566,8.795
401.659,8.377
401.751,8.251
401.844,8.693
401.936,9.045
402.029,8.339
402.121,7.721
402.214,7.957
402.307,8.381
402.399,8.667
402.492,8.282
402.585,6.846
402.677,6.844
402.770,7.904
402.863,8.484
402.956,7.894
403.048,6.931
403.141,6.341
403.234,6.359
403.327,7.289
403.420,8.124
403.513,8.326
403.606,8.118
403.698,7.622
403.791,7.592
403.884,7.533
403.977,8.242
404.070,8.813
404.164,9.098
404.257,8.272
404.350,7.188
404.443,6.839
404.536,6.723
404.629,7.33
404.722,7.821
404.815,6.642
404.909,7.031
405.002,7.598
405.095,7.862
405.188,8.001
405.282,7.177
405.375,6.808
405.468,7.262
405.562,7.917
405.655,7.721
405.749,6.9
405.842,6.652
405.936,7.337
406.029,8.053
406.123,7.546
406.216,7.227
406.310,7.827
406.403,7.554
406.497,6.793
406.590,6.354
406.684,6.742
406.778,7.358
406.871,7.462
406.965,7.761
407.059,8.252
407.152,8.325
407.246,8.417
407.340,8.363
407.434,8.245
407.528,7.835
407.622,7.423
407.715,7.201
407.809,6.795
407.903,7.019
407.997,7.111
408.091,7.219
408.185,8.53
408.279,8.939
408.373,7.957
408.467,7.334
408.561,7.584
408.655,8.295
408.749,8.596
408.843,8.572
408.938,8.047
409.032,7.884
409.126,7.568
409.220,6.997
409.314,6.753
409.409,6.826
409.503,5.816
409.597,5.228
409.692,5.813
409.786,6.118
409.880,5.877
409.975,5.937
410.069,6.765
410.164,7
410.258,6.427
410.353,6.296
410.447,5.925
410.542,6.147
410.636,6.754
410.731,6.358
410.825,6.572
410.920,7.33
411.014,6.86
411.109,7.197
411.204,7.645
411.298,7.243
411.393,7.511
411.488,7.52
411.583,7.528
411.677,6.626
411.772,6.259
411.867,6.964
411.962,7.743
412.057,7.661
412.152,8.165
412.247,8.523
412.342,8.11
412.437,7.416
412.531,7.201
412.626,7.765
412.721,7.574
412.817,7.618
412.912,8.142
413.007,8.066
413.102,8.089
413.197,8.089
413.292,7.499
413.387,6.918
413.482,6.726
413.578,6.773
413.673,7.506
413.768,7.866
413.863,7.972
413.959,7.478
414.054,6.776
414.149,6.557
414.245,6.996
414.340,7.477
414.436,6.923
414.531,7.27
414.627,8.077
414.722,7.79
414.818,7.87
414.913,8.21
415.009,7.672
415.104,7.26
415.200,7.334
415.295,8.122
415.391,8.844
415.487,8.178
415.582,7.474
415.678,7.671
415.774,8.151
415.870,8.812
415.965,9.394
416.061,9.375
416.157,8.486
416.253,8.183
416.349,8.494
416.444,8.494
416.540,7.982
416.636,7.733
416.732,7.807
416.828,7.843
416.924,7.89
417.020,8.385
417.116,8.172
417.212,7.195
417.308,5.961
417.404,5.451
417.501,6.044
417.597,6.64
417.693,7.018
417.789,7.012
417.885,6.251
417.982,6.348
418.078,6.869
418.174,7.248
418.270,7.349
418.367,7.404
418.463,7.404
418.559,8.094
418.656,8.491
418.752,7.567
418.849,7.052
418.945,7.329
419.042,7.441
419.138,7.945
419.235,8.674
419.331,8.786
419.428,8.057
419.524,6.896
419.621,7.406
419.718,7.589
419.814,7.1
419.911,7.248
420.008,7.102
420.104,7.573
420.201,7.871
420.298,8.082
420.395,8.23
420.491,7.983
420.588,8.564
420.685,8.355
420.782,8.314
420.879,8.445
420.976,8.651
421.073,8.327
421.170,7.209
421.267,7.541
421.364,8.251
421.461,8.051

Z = 85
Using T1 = -2.9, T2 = 1.9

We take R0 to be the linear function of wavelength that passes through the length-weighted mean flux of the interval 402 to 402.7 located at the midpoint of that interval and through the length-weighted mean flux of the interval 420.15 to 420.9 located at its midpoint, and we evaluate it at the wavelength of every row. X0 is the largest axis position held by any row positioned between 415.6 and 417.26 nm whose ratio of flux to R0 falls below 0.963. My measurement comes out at 417.212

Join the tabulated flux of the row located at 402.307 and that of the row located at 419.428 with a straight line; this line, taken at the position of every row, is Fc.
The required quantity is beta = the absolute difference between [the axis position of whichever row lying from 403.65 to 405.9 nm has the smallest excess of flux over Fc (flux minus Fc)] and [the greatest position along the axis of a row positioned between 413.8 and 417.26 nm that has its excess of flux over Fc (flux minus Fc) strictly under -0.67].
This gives 12.40 nm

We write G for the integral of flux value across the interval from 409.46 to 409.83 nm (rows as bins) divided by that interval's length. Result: 5.7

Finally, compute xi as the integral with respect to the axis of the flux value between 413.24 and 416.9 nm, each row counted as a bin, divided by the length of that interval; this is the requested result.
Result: 7.79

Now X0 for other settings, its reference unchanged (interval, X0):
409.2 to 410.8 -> 410.731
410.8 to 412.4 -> 412.057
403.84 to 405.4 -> 405.375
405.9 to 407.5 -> 406.871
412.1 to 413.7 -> 413.673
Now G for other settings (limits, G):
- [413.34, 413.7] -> 6.9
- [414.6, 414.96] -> 8.0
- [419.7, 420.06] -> 7.3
